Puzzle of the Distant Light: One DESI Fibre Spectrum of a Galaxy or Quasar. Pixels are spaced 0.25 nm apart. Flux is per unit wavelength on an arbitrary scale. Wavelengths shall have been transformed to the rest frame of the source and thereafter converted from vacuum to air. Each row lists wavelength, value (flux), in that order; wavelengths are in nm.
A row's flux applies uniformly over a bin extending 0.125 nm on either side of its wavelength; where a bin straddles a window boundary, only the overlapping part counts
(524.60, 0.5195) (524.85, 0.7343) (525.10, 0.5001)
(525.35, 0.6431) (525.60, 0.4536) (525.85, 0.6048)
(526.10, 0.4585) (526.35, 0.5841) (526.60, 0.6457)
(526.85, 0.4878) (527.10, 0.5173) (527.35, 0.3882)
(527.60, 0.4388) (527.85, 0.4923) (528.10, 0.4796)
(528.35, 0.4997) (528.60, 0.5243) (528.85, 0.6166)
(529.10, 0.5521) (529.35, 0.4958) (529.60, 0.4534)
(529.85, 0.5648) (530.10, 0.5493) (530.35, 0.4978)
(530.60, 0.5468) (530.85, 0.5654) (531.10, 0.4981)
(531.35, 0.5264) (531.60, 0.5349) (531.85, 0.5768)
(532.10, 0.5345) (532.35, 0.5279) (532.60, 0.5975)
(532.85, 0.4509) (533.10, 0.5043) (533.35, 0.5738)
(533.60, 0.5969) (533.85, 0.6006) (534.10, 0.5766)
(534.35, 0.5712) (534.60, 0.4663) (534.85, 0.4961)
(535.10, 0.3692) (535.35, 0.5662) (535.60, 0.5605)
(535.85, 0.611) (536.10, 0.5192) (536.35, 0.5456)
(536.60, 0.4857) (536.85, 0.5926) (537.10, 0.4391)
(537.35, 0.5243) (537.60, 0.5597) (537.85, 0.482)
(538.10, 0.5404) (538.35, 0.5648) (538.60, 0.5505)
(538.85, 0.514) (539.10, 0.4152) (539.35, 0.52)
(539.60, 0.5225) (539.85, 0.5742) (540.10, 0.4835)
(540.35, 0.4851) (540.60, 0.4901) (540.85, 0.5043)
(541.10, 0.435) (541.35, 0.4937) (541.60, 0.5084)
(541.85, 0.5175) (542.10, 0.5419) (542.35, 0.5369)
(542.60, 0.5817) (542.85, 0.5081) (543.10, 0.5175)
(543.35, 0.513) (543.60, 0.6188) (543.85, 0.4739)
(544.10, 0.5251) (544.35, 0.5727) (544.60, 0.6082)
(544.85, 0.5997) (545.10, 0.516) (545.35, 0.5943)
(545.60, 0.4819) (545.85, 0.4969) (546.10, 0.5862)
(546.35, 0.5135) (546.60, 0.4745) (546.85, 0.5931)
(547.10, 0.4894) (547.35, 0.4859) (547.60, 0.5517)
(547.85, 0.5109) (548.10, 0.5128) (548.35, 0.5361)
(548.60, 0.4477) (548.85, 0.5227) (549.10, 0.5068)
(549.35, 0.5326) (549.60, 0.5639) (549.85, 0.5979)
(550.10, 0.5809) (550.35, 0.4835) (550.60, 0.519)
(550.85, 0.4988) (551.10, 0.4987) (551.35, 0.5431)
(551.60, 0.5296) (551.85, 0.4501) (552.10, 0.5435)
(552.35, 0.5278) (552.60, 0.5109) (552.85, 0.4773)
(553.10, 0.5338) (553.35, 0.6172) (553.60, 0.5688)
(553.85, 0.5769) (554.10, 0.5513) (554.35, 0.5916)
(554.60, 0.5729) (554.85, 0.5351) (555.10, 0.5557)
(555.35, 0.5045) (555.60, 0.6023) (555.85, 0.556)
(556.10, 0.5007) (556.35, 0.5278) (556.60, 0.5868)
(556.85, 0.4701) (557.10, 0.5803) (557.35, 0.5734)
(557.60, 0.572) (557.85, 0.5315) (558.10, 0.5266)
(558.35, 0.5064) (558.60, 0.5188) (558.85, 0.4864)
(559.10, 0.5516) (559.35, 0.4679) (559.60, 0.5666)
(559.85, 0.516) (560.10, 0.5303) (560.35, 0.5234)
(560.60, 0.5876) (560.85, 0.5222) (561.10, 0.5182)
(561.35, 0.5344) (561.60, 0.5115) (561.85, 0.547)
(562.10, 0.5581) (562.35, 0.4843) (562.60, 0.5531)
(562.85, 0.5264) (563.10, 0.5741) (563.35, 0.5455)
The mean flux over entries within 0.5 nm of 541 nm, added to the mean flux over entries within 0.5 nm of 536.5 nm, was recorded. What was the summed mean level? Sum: 1.02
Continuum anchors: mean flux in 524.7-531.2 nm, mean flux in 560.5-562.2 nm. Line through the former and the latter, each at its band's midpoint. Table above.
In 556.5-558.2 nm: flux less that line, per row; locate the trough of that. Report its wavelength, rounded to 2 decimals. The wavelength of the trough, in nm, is 556.85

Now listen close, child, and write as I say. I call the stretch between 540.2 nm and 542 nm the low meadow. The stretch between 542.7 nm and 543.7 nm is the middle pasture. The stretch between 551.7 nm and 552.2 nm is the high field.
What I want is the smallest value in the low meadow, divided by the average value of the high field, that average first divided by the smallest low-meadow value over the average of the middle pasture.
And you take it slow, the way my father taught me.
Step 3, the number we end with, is 0.71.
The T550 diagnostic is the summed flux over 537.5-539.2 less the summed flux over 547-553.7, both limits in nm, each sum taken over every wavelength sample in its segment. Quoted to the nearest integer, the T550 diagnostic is -11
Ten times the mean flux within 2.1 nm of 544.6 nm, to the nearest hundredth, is 5.40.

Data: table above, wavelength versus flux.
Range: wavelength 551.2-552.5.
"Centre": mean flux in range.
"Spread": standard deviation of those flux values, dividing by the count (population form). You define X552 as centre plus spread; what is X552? 0.55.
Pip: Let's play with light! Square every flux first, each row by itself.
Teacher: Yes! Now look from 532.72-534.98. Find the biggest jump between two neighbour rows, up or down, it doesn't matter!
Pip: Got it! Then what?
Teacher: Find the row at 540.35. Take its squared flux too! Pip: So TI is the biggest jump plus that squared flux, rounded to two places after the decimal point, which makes 0.34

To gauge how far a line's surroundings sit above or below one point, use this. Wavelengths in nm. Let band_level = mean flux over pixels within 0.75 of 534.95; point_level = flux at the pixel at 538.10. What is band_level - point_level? -0.035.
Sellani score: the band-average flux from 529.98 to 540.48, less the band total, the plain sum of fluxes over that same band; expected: -22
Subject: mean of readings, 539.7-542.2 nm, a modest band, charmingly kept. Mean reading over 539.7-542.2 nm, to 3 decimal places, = 0.503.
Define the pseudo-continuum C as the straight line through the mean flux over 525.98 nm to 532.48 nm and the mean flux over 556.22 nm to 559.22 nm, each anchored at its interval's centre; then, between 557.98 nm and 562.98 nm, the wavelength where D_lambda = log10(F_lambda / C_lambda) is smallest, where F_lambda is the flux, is 559.35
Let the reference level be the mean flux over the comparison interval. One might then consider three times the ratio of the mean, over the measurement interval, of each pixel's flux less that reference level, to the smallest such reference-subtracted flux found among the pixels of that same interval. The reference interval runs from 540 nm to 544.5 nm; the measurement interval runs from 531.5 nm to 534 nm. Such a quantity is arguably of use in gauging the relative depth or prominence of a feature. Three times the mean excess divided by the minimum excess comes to -1.5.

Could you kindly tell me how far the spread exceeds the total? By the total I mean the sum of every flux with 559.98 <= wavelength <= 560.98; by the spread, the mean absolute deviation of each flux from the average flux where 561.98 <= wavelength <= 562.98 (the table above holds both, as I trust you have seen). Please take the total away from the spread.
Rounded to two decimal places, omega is -2.14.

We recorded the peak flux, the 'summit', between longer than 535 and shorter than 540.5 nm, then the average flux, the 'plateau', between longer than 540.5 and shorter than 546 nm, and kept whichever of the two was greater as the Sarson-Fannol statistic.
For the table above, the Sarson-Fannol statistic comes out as 0.611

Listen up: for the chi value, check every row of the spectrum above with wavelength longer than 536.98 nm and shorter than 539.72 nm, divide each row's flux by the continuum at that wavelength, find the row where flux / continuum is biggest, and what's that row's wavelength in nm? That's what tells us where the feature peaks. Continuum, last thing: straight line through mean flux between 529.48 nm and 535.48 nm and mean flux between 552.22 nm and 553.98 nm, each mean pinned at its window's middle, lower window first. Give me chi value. 538.35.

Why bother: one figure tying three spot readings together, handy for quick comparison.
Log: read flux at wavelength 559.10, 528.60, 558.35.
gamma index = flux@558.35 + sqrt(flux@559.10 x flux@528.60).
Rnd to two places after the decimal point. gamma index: 1.04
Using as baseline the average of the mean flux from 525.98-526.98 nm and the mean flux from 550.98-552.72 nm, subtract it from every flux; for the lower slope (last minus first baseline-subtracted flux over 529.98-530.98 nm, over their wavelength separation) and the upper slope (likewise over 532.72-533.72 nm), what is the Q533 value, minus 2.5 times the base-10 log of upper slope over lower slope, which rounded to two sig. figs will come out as -2.4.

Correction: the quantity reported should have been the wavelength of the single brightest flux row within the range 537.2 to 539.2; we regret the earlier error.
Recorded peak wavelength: 538.35 nm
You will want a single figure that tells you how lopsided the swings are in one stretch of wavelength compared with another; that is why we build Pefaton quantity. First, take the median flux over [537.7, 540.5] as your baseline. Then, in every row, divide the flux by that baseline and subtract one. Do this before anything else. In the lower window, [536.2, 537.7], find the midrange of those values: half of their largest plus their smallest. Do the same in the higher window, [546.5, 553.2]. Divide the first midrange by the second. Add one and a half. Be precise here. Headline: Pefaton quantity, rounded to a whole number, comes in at 0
